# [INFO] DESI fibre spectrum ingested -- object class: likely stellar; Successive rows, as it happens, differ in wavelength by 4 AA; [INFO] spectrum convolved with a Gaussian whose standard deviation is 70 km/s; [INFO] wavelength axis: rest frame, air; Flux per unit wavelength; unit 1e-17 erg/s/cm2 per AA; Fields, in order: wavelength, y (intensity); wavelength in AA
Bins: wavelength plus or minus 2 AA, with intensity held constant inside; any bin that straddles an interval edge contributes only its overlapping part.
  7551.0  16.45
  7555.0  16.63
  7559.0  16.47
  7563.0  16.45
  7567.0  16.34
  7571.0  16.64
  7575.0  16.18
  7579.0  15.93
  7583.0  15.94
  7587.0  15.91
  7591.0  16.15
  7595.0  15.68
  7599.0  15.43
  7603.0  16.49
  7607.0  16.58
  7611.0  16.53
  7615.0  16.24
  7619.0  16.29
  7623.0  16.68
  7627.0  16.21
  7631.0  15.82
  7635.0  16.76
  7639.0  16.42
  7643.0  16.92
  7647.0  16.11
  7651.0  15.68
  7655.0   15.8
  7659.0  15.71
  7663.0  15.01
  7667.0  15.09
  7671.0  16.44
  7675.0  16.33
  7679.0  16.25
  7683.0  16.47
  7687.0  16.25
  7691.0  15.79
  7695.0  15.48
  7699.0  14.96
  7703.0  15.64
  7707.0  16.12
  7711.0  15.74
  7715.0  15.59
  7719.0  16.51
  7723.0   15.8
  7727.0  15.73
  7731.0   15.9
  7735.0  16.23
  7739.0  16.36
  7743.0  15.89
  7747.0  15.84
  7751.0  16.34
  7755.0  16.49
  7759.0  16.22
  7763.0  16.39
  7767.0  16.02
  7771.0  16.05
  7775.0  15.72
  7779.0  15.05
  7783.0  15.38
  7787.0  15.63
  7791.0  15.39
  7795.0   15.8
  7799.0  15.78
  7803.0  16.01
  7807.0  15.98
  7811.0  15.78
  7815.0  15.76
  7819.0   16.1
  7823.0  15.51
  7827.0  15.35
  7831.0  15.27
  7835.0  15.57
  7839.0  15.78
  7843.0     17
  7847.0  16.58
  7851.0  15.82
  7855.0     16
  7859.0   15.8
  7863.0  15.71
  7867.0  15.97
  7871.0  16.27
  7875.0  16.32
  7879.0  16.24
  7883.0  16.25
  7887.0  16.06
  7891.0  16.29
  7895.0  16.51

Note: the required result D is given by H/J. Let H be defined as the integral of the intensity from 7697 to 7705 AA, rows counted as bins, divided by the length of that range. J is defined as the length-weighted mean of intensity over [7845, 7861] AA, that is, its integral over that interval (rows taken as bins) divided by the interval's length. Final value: 0.95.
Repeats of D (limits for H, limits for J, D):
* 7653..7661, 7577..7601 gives 0.99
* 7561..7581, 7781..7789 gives 1.05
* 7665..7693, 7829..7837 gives 1.04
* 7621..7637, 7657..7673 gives 1.05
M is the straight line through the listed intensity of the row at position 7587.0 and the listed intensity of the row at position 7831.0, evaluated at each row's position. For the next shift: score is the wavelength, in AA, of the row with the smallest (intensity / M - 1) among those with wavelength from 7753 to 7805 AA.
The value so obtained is 7779.0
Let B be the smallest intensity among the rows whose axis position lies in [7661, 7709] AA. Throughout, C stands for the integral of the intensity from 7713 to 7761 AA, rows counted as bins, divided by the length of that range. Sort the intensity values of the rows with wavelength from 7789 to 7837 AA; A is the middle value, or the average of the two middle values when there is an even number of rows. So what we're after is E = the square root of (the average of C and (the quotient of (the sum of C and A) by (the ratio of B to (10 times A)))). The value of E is 13.3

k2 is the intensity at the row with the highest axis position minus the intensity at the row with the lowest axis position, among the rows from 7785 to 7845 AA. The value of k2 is 1.4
